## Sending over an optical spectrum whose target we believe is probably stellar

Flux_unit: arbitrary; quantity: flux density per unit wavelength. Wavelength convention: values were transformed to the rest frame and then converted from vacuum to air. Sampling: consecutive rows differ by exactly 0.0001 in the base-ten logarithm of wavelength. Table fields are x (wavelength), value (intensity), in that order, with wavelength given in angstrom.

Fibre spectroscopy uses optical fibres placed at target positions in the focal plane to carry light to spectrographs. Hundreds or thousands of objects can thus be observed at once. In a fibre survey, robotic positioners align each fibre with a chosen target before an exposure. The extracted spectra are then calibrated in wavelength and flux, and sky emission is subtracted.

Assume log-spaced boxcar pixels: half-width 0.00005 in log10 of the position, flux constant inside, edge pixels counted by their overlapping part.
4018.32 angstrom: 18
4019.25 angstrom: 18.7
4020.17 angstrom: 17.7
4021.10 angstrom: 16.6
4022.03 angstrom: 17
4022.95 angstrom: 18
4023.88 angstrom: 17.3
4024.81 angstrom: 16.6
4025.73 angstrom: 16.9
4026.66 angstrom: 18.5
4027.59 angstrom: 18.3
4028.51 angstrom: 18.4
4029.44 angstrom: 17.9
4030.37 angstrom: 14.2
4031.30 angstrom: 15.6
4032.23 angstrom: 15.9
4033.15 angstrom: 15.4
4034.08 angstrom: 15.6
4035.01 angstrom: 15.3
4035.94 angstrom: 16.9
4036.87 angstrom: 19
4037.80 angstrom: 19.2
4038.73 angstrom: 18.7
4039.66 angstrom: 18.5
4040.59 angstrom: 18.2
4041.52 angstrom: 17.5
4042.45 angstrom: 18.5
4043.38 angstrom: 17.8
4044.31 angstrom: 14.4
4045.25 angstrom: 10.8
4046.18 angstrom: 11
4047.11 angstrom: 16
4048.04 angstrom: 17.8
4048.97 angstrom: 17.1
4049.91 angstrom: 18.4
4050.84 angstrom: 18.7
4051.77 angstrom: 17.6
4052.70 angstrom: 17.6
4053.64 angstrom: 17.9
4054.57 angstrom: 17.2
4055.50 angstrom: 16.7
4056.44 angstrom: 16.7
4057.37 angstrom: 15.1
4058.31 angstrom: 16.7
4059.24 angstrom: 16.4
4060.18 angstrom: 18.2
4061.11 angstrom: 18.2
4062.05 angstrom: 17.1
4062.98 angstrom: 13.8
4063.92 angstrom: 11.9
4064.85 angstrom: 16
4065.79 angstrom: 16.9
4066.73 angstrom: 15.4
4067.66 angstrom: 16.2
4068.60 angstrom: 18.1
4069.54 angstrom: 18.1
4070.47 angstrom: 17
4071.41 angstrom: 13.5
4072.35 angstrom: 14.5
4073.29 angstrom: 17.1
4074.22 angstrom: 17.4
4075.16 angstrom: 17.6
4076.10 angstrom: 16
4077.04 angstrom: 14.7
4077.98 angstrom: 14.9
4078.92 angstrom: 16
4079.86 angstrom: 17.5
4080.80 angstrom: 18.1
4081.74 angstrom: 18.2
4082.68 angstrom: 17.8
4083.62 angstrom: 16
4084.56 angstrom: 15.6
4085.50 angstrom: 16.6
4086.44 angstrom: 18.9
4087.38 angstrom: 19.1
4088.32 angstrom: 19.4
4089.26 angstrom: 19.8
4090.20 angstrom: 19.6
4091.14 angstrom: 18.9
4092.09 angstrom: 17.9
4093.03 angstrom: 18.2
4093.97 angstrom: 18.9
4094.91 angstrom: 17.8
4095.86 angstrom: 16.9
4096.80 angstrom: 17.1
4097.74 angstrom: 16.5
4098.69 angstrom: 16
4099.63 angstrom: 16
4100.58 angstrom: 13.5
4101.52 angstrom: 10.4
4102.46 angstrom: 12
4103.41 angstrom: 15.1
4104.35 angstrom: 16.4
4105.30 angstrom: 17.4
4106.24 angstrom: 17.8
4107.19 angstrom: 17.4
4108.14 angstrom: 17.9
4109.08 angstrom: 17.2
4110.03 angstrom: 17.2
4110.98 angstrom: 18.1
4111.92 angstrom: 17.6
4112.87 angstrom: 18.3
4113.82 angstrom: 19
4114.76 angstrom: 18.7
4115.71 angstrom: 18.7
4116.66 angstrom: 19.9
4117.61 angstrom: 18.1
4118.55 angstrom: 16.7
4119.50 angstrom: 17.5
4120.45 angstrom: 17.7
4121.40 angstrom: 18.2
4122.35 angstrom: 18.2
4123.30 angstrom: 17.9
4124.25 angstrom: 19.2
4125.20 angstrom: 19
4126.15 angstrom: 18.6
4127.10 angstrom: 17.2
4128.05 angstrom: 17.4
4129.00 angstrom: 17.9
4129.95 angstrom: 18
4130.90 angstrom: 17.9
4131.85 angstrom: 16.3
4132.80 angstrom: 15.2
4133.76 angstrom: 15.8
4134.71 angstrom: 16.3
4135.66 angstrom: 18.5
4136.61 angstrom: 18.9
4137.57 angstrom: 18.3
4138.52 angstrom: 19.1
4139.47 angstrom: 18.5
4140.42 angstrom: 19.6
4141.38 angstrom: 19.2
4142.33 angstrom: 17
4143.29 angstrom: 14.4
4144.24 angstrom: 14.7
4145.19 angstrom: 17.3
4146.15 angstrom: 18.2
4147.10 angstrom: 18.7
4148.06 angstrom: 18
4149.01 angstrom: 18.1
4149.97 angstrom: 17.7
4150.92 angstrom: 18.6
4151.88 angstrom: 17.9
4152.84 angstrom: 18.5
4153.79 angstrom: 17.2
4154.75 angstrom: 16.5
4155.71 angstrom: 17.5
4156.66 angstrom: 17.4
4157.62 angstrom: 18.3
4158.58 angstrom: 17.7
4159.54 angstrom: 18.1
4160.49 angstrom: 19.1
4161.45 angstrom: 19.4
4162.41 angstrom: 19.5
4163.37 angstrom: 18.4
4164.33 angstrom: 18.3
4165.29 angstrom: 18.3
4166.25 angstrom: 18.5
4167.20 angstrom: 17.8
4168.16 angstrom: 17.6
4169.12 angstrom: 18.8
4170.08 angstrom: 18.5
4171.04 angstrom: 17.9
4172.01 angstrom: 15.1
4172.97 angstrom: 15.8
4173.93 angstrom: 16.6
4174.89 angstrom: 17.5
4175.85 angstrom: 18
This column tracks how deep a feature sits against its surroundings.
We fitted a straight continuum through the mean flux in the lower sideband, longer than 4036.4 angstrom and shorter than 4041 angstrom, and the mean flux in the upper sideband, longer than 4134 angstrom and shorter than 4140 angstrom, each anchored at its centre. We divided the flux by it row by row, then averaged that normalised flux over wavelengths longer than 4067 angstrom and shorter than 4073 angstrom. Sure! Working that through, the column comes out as 0.87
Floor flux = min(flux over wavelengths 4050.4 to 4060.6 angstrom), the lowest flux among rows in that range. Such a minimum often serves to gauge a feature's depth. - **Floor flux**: 15.1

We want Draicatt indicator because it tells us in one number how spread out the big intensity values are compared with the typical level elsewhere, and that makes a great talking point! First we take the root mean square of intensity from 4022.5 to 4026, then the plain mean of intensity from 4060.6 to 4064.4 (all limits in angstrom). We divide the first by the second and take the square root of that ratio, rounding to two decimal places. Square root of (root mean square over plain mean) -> 1.06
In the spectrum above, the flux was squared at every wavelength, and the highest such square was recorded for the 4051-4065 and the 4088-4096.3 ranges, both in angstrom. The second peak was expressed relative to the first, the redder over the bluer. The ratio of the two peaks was 1.18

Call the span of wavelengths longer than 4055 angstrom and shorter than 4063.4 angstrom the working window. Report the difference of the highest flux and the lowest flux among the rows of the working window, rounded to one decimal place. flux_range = 4.4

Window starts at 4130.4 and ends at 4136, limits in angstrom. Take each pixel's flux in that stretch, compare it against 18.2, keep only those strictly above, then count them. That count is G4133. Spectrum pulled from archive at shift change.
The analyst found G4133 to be 1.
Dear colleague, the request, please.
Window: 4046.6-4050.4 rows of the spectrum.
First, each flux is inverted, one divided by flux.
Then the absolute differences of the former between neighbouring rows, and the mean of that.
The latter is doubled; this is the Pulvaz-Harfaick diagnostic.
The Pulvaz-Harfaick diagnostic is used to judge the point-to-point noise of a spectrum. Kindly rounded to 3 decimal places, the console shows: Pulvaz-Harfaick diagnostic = 0.009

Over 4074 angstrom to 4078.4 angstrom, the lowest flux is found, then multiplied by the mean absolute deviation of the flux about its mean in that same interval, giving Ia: 16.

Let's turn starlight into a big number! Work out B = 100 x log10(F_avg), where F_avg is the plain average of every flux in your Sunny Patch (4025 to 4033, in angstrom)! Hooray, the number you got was 123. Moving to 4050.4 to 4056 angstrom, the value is 125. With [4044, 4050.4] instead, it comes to 118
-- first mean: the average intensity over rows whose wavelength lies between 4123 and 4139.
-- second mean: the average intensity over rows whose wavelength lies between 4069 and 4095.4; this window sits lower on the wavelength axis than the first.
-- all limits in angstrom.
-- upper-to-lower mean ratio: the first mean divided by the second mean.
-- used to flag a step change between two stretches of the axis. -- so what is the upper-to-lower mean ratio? 1.024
